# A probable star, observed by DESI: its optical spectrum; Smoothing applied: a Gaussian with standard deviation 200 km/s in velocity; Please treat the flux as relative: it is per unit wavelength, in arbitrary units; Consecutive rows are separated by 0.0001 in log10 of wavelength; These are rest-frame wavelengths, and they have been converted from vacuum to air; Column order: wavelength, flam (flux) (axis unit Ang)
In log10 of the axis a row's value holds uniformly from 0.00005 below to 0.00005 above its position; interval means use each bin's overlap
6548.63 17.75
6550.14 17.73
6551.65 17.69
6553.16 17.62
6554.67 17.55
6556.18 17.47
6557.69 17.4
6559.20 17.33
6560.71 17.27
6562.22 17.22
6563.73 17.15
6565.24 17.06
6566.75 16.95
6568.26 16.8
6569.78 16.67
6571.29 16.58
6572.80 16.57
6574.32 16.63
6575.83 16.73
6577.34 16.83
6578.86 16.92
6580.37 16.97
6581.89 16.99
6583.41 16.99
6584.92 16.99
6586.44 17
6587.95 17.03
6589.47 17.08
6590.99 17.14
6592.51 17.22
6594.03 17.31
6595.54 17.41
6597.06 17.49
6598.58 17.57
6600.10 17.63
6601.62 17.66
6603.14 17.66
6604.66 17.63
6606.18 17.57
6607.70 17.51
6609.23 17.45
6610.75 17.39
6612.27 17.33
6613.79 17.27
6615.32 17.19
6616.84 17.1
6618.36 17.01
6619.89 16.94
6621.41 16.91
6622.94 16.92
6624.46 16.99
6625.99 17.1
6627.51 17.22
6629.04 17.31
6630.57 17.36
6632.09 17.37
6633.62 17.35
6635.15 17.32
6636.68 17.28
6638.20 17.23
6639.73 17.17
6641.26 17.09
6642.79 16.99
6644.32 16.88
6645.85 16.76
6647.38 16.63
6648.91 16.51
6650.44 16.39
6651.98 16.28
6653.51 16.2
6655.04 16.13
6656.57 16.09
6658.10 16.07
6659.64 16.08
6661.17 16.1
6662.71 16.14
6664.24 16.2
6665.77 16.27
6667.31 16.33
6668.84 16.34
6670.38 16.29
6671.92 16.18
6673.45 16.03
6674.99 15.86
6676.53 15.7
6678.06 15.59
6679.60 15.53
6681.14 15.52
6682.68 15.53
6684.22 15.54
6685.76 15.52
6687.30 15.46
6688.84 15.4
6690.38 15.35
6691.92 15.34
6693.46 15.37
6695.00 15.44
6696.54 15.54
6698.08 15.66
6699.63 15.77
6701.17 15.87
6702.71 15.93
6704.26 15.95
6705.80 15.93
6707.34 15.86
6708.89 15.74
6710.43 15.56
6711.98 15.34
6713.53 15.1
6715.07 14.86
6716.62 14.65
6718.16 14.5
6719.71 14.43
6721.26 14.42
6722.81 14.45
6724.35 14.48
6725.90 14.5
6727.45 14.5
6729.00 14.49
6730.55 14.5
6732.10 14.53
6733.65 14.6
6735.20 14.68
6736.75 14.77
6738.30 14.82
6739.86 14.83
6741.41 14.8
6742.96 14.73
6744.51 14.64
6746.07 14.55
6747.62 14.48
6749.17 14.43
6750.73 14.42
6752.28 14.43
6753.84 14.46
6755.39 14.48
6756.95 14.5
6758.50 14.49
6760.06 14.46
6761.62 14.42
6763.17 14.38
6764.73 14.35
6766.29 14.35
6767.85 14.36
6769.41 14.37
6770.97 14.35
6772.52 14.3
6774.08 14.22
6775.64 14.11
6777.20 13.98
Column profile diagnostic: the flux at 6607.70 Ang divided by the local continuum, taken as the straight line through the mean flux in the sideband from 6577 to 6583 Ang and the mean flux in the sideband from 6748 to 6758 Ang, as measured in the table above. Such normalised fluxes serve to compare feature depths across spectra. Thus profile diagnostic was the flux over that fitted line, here 1.06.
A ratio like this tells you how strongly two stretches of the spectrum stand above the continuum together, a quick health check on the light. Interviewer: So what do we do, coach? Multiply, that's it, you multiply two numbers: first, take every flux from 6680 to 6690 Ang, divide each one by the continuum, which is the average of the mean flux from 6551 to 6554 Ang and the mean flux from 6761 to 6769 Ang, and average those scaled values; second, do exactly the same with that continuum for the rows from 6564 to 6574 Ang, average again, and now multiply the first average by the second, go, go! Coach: 1.01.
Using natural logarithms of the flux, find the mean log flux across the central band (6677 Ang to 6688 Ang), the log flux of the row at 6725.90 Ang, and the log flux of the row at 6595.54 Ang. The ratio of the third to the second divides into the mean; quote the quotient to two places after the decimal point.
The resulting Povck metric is 2.57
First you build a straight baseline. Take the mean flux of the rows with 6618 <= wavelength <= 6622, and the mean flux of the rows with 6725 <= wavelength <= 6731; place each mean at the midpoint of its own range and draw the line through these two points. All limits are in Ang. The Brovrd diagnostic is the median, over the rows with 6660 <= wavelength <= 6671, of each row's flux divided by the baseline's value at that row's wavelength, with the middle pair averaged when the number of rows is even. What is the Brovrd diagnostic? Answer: 1.02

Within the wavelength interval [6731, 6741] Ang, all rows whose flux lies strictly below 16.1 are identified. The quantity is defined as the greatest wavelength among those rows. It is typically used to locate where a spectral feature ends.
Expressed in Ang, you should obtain 6739.86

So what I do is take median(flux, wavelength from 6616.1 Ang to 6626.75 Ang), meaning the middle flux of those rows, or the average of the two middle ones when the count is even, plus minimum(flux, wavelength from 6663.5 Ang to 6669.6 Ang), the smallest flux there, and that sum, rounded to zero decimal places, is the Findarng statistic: 33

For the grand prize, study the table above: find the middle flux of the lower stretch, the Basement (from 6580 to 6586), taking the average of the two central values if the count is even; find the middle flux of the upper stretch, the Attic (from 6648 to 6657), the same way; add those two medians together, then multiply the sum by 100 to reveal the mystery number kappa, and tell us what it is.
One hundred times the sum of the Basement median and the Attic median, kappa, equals 3323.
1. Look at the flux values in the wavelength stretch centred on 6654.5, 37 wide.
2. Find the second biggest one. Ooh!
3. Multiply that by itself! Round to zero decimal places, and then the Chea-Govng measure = 297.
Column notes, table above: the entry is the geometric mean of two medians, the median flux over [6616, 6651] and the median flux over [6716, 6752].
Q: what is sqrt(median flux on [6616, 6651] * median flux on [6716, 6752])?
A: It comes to 15.7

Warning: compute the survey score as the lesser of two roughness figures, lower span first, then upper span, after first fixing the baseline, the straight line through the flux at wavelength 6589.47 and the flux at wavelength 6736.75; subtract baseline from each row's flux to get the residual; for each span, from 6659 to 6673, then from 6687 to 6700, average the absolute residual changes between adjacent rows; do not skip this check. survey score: 0.064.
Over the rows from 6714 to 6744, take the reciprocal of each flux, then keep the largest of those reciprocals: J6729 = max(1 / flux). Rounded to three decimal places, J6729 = 0.069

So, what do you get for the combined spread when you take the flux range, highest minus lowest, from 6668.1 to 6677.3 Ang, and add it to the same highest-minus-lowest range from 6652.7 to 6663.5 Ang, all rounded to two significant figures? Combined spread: 0.77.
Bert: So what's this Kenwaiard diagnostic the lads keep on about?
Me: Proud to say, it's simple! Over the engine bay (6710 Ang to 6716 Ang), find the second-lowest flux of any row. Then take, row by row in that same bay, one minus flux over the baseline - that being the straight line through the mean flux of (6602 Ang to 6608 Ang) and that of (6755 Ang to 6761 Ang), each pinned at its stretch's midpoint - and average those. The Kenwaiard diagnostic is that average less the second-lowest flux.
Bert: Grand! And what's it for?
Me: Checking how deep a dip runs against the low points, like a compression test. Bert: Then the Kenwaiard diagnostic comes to -15.1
